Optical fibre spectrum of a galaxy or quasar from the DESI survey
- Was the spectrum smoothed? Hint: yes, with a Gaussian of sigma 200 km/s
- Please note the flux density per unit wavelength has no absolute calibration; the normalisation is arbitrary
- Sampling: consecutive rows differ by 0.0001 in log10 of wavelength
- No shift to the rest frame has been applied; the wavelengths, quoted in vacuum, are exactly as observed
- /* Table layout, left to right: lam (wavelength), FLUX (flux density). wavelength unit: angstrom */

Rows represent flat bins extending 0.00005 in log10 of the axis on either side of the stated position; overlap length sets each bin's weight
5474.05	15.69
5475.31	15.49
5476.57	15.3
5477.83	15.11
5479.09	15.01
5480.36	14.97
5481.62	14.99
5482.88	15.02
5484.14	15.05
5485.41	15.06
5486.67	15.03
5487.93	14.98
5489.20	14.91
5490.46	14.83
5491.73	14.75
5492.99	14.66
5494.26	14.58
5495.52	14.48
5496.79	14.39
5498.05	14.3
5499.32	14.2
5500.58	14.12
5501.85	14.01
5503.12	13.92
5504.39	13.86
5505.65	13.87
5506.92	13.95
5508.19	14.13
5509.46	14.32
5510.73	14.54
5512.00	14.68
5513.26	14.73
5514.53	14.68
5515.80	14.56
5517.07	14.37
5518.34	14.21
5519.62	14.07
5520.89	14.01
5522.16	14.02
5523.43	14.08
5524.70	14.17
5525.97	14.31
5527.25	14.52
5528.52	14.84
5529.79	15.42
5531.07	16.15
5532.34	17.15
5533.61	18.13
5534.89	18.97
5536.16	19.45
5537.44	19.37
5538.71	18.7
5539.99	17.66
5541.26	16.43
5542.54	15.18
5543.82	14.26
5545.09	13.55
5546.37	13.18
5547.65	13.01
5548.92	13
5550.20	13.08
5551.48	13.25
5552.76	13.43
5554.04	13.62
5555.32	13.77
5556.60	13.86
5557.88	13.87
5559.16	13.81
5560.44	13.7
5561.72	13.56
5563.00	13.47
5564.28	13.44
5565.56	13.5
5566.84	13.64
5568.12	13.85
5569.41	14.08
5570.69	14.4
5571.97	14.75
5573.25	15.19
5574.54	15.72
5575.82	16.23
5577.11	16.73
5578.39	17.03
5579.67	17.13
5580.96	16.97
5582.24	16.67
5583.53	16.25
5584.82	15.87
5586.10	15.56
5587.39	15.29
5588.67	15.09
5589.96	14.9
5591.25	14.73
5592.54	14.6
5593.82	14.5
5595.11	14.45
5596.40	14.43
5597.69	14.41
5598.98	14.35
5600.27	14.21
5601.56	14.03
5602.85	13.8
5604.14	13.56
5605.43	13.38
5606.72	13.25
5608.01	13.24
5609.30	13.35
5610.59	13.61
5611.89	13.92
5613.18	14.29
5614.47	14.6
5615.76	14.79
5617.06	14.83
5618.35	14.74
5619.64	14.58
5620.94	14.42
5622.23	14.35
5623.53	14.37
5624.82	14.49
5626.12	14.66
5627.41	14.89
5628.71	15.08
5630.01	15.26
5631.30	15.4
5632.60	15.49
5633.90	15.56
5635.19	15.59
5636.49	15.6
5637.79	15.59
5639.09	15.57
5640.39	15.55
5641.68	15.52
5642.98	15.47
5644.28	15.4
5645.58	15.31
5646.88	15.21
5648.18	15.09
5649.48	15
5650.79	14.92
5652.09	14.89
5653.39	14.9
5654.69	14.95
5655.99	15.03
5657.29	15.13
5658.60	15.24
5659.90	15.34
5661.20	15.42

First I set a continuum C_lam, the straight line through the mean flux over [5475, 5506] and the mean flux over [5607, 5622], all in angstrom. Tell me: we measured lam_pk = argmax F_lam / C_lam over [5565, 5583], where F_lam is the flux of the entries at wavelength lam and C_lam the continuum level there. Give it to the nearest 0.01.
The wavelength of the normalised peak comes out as 5579.67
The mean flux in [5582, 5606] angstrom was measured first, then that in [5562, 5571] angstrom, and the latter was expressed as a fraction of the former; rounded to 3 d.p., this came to 0.934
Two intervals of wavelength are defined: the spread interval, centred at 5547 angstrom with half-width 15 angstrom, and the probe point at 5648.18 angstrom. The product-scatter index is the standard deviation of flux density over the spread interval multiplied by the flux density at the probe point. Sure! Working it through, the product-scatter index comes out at 35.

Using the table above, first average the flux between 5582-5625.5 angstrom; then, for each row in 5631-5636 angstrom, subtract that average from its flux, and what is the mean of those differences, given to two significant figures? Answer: 1.0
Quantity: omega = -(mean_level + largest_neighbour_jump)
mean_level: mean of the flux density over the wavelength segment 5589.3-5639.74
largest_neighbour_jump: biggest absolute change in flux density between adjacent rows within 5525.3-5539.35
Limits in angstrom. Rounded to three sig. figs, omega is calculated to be -15.5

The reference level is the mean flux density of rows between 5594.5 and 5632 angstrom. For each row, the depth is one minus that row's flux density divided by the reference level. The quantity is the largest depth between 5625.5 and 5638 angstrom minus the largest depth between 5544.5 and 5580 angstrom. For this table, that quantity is -0.12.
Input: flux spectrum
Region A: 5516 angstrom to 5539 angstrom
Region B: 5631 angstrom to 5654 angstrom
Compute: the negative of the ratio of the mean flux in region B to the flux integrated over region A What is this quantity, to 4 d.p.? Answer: -0.0421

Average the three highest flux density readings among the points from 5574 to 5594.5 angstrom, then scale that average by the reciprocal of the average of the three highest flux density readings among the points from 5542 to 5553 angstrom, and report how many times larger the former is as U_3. 1.19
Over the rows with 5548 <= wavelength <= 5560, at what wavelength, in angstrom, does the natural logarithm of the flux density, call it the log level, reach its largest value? 5557.88 angstrom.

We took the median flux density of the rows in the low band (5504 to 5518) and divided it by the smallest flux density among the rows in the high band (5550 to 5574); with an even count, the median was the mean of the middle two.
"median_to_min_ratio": 1.10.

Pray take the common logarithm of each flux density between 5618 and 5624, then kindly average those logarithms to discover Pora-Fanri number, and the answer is 1.16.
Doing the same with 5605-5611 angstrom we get 1.13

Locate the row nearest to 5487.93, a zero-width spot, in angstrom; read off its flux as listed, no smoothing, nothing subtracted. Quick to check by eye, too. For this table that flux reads 14.98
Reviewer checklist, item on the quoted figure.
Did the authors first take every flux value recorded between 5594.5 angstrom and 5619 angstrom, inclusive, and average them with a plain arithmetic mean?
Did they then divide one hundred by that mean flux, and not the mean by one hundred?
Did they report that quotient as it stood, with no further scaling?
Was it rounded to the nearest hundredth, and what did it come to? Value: 7.11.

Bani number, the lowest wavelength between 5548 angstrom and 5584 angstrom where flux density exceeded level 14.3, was 5570.69 angstrom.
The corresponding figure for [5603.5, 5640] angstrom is 5614.47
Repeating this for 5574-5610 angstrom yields 5574.54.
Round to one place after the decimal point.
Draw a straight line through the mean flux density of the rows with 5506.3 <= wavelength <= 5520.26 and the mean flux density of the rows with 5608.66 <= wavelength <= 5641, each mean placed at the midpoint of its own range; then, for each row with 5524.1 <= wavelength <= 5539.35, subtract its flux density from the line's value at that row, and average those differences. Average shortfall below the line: -2.3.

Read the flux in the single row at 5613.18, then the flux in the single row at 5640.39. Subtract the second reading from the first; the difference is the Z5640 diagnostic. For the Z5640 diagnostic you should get -1.3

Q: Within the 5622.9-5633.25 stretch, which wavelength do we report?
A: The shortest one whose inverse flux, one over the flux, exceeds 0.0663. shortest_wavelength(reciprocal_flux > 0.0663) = 5623.53 angstrom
